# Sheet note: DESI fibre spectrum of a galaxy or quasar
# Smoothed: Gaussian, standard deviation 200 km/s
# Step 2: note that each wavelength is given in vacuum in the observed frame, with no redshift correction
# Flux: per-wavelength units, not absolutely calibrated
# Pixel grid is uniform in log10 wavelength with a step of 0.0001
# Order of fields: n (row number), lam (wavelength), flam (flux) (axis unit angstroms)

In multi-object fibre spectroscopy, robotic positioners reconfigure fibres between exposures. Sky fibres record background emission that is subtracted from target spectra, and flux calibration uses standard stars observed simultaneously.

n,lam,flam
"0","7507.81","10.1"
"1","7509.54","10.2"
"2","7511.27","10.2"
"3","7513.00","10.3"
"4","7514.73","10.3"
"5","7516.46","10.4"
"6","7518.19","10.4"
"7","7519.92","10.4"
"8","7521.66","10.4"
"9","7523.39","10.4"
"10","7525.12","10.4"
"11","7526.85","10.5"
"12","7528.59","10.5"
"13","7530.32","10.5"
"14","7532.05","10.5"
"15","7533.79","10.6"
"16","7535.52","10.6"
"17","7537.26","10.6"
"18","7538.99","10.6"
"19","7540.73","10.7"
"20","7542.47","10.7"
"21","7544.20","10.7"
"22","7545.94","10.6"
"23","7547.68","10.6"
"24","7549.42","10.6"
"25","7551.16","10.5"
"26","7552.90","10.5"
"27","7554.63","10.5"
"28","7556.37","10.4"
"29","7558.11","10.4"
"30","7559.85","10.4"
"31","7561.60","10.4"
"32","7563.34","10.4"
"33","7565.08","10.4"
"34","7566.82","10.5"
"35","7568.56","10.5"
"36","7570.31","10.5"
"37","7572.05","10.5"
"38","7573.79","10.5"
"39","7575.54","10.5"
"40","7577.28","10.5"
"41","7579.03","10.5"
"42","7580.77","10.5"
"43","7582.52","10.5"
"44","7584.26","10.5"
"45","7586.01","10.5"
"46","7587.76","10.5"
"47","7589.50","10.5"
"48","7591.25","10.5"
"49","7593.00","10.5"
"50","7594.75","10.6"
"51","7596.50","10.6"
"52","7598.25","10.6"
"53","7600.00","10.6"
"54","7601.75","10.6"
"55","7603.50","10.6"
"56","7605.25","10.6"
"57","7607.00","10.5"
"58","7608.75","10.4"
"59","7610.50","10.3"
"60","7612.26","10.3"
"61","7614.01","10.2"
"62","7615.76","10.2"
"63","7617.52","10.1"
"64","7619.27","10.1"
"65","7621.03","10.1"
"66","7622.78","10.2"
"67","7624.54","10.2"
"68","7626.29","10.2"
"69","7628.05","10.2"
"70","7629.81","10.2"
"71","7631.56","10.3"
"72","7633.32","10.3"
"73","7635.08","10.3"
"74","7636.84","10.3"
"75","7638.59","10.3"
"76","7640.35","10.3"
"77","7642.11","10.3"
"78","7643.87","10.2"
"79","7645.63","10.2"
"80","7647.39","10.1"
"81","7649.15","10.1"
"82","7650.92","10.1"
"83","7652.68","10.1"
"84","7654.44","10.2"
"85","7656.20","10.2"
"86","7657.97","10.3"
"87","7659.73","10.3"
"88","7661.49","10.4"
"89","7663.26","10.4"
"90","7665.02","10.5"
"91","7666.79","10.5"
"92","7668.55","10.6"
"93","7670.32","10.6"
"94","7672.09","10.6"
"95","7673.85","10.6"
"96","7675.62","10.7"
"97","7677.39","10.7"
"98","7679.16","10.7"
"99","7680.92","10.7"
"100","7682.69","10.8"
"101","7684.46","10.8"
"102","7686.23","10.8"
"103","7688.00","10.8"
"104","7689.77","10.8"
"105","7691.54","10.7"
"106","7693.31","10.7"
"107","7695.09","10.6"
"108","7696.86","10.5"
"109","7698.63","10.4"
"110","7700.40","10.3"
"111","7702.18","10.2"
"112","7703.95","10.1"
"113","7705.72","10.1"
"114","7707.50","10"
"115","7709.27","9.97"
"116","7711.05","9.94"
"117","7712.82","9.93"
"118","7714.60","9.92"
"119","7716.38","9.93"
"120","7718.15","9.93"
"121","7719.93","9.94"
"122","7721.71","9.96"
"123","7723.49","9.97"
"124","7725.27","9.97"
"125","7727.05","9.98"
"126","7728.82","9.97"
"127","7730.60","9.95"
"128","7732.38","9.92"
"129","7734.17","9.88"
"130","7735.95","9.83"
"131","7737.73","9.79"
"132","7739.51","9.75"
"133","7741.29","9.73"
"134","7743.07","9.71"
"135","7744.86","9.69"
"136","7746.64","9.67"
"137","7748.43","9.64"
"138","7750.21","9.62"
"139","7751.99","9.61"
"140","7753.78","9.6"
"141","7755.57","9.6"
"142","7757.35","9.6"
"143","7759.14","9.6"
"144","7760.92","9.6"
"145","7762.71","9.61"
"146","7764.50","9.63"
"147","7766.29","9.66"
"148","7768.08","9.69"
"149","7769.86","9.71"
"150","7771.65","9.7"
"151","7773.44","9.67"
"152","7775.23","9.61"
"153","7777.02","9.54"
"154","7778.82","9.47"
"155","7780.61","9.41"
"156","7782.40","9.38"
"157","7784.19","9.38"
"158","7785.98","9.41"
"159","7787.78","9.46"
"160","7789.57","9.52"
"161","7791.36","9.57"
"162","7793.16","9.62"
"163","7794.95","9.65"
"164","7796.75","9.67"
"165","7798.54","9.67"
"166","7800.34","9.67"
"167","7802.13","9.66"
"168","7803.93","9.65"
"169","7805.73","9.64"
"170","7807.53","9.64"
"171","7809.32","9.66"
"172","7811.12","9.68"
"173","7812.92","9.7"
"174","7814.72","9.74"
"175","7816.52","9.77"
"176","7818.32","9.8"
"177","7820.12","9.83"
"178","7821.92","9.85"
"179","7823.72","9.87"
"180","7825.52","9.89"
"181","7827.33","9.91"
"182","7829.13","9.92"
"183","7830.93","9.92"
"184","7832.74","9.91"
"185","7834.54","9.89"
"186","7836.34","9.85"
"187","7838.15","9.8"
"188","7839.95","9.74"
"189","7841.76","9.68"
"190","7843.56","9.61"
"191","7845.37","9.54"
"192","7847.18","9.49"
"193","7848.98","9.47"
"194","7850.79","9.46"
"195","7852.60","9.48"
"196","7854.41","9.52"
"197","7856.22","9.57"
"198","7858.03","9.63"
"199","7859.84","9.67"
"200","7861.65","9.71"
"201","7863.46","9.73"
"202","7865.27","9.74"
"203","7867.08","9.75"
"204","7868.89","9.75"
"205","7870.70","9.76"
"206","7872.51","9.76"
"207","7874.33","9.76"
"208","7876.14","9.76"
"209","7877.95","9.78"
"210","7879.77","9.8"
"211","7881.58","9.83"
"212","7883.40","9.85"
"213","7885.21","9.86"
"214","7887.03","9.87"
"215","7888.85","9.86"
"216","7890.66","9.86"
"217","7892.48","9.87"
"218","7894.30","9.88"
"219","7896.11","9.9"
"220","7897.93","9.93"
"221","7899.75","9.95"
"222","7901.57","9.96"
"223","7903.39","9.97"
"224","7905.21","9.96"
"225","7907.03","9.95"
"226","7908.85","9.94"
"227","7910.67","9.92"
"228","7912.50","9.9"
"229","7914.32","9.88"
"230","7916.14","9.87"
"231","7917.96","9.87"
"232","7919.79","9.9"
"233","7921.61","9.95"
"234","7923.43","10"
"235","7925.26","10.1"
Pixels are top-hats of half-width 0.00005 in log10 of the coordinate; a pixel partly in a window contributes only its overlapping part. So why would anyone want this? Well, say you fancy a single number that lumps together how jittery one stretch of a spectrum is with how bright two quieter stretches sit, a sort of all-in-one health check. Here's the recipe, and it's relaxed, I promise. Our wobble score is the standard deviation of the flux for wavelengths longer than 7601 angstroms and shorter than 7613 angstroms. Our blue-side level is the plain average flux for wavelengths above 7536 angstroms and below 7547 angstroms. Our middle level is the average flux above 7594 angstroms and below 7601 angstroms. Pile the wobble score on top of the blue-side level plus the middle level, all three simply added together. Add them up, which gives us 21.4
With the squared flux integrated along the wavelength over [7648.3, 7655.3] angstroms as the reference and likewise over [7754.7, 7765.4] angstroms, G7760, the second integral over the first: 1.4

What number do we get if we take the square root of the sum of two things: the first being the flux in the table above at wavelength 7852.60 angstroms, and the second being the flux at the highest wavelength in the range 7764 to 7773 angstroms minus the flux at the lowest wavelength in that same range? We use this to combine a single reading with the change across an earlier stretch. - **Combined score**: 3.09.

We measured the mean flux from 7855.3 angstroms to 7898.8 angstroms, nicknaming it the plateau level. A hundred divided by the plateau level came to 10.2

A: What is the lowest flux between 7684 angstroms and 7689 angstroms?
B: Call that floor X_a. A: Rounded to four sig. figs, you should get 10.80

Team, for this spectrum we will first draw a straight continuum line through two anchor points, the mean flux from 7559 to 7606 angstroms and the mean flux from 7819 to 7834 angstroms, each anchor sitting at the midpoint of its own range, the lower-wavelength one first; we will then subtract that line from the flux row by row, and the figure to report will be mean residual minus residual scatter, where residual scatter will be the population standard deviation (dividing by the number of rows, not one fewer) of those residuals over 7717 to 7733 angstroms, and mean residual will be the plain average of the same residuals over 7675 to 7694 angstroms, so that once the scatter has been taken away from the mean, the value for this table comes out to 0.5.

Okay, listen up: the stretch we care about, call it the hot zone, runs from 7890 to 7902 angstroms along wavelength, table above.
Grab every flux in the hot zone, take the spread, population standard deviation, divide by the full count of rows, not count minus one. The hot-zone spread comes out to 0.04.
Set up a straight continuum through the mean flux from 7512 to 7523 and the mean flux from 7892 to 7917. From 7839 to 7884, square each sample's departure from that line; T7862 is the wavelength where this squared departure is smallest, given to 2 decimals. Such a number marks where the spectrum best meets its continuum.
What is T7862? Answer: 7883.40 angstroms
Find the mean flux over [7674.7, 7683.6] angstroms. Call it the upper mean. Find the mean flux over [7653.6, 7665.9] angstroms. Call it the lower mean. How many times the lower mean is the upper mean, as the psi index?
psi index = 1.038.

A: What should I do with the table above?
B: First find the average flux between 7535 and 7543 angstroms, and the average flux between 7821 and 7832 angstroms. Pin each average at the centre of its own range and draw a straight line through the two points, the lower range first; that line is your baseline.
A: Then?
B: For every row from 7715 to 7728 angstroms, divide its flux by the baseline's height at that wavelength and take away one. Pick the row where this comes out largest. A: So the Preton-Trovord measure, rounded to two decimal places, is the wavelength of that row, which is 7727.05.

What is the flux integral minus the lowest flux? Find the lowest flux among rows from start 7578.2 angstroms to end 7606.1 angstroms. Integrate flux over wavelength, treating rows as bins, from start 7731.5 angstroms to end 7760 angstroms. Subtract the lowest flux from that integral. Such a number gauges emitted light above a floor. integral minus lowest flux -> 266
